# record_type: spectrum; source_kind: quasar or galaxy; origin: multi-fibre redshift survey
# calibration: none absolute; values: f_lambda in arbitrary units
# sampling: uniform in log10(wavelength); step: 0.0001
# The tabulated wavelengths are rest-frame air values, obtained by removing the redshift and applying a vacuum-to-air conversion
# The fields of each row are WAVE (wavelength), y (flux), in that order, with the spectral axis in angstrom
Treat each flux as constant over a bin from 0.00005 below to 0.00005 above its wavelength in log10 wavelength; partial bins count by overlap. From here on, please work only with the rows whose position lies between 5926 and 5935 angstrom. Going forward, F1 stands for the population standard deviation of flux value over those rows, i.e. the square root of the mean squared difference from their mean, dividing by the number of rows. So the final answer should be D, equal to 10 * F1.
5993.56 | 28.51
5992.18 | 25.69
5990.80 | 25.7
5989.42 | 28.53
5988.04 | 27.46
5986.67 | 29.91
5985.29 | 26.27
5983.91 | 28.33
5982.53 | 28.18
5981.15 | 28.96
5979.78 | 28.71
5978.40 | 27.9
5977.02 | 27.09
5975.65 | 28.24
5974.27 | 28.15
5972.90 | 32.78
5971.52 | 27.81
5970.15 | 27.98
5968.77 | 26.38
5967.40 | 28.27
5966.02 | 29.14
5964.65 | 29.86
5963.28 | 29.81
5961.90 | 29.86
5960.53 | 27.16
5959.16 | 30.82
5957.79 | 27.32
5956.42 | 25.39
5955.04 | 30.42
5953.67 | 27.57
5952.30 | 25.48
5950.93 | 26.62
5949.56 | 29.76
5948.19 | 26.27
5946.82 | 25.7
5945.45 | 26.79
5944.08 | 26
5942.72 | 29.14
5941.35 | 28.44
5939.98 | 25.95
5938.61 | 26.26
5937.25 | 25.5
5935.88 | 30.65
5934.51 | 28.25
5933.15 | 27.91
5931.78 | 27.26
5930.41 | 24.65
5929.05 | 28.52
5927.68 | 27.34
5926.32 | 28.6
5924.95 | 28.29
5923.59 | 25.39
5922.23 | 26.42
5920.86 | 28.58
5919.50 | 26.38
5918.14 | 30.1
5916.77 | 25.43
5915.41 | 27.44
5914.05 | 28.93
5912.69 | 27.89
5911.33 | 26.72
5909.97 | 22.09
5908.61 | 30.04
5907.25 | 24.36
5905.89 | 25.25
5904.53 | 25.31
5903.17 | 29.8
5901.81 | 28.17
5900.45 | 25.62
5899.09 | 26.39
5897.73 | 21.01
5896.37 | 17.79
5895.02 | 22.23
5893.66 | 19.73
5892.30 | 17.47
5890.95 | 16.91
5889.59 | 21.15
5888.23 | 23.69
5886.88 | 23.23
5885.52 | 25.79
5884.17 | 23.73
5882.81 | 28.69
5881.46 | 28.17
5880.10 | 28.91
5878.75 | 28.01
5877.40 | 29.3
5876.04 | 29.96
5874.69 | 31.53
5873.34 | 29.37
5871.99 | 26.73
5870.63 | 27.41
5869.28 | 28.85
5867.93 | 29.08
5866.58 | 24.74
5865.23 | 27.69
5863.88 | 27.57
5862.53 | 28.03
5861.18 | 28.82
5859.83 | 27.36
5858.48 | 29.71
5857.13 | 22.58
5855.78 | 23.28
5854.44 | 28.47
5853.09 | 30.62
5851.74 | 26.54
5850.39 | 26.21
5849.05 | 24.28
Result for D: 12.6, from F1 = 1.26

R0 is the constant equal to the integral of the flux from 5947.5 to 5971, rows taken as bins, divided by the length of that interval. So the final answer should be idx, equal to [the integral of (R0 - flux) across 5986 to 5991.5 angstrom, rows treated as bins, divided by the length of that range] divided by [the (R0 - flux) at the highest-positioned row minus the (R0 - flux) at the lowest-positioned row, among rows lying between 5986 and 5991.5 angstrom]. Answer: 0.06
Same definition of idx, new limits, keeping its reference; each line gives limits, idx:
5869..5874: -0.18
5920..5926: 3.06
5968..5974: 0.09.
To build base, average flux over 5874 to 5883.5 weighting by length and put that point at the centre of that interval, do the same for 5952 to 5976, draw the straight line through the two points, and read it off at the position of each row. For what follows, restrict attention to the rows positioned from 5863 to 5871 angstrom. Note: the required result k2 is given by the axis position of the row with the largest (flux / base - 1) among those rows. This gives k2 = 5867.93 angstrom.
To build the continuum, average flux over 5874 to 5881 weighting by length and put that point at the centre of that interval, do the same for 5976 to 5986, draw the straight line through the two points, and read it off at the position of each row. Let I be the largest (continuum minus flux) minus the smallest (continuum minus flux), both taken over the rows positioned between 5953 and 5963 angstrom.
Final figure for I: 5.5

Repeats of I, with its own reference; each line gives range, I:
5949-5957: 5.0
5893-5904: 12.1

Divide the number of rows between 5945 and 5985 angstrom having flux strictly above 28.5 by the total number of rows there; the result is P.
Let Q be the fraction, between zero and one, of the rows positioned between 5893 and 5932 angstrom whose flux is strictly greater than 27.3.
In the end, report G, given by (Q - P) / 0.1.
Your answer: 0.7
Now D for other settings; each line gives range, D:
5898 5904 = 16.2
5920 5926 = 13.2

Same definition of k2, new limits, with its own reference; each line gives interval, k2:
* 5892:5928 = 5918.14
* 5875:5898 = 5876.04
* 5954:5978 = 5972.90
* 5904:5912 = 5908.61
